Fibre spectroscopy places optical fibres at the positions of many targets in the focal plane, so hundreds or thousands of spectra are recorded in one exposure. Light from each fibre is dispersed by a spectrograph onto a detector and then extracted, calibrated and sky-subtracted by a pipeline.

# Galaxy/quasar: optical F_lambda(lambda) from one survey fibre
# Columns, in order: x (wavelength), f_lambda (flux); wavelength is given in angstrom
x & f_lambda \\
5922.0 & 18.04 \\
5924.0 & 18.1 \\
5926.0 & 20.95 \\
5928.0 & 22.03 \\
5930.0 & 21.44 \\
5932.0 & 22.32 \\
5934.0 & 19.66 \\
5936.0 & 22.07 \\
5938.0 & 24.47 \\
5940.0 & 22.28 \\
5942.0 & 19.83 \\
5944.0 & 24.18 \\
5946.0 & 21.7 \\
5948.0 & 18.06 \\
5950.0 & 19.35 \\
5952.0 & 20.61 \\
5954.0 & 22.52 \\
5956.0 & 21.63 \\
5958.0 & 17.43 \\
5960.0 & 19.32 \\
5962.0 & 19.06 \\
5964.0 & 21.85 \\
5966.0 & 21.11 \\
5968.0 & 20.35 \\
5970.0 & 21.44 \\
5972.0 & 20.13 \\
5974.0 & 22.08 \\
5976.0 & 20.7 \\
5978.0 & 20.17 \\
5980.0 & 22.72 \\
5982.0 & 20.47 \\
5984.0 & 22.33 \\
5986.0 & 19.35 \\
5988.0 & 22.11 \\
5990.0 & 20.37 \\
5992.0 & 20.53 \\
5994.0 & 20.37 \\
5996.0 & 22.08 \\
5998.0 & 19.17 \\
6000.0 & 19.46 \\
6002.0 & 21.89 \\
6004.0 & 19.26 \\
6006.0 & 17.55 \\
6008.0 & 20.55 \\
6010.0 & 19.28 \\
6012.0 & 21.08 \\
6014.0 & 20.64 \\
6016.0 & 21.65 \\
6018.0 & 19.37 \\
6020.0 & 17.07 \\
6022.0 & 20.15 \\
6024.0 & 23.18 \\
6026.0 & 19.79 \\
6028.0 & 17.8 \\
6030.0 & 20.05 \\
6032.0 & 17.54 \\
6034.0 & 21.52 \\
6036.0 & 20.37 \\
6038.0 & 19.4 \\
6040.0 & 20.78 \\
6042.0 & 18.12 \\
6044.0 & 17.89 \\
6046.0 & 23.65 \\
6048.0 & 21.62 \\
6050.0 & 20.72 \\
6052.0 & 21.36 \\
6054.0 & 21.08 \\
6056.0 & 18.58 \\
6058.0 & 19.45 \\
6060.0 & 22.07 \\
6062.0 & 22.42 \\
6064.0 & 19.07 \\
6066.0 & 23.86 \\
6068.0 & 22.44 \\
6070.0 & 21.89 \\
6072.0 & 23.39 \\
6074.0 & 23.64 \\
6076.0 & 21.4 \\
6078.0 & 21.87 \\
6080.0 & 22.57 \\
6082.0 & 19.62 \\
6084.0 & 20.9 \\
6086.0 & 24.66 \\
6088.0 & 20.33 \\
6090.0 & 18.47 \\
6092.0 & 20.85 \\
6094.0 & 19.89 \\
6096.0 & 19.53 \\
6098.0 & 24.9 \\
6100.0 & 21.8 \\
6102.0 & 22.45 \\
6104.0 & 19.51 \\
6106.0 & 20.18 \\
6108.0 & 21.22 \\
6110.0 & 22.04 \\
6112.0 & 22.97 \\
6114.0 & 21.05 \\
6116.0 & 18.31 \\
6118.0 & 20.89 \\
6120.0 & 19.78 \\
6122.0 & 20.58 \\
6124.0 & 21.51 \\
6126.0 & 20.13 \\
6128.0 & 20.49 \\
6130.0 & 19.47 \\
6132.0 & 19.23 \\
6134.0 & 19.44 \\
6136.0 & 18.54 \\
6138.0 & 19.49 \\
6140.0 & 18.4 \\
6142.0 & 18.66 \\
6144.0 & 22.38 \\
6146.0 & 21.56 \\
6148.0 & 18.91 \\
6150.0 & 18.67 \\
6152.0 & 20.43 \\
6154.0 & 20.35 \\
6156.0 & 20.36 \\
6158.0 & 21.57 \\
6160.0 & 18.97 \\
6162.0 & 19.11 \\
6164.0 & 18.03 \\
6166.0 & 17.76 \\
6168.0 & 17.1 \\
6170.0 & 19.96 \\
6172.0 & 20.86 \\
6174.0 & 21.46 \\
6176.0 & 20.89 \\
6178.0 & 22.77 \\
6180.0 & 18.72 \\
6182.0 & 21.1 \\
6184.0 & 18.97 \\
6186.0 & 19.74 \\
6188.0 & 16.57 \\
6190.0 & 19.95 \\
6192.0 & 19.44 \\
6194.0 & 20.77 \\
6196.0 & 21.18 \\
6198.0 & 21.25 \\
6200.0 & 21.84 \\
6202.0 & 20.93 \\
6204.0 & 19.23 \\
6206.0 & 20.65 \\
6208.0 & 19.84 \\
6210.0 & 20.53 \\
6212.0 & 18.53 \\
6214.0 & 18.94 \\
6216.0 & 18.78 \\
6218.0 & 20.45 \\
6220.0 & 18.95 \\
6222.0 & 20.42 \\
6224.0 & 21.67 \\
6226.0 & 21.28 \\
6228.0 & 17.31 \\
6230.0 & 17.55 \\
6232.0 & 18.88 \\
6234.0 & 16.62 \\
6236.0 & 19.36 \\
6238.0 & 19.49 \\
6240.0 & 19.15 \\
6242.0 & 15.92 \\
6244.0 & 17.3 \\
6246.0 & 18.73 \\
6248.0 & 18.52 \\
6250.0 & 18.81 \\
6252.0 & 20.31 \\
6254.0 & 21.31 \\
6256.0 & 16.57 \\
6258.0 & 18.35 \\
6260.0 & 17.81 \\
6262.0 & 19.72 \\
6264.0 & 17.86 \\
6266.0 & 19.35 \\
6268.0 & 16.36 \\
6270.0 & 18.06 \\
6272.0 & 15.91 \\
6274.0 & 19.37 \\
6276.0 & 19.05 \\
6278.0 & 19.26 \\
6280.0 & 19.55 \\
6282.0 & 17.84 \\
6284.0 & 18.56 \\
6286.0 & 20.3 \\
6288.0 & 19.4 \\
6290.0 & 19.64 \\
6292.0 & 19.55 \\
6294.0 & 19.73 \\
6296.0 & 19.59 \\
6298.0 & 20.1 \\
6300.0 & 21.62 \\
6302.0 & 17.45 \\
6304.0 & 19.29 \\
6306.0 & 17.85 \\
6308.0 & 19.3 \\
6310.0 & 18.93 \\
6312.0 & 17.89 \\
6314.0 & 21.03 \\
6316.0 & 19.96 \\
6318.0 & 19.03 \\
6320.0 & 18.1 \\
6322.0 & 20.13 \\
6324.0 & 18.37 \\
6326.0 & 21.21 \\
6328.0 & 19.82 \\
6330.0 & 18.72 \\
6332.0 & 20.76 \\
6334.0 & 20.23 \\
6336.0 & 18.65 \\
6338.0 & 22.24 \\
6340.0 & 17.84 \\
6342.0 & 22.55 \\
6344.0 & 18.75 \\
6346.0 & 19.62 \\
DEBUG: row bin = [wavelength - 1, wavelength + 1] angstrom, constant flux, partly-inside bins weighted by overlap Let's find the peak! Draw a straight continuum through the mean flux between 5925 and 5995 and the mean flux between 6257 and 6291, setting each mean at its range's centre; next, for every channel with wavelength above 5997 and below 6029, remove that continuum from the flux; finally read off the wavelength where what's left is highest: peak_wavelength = 6024.0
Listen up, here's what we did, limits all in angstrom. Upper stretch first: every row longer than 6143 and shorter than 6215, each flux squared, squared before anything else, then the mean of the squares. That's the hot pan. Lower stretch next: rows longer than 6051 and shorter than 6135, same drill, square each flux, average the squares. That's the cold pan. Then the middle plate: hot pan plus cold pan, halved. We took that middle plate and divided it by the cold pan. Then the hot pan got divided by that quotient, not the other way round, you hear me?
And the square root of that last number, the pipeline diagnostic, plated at 20.6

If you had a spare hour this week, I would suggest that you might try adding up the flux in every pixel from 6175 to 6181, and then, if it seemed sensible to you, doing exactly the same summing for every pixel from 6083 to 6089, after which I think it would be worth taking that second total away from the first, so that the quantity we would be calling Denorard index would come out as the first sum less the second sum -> -3.5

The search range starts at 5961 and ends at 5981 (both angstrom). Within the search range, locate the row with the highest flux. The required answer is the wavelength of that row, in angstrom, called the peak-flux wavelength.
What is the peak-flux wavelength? 5980.0 angstrom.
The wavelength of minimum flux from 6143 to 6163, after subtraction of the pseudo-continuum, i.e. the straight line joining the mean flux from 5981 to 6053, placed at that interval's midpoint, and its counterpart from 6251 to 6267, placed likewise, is 6150.0 angstrom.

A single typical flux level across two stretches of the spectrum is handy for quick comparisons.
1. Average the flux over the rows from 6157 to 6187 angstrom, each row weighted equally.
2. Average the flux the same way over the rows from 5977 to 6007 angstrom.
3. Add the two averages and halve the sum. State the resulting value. 20.2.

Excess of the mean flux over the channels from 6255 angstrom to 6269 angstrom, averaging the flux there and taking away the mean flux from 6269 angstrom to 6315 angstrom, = -1.1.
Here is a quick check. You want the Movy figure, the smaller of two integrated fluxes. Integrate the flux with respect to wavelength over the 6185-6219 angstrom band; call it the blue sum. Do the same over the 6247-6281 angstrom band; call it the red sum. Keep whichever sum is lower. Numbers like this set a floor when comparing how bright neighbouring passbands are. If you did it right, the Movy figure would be 632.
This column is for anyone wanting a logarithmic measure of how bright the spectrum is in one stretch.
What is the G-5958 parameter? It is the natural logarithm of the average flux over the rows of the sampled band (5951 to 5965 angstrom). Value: 3.01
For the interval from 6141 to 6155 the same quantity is 3.00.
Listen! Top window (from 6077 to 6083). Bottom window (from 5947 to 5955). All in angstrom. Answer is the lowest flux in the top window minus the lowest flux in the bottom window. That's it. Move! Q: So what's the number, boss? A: 1.6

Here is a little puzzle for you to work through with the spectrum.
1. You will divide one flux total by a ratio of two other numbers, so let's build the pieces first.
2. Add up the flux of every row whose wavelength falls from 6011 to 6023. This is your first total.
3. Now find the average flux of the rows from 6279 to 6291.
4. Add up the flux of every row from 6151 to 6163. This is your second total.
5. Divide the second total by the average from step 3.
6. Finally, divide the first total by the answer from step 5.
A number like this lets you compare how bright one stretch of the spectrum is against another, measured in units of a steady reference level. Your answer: 19.1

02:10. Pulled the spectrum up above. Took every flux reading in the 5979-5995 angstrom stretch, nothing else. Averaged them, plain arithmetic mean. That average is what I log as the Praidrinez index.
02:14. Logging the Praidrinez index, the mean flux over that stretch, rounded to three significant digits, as 21.0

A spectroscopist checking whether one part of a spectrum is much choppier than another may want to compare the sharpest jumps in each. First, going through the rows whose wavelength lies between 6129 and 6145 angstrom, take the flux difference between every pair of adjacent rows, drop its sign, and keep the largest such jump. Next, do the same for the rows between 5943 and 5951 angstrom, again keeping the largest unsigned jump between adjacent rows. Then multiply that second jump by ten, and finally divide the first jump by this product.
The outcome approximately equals 0.10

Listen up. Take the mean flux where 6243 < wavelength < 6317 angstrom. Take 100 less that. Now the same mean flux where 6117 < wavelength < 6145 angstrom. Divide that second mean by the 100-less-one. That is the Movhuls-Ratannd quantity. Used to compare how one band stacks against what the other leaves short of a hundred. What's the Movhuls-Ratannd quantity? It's 0.246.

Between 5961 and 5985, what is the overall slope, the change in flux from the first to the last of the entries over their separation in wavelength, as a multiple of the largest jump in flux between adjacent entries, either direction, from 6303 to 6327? 0.047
